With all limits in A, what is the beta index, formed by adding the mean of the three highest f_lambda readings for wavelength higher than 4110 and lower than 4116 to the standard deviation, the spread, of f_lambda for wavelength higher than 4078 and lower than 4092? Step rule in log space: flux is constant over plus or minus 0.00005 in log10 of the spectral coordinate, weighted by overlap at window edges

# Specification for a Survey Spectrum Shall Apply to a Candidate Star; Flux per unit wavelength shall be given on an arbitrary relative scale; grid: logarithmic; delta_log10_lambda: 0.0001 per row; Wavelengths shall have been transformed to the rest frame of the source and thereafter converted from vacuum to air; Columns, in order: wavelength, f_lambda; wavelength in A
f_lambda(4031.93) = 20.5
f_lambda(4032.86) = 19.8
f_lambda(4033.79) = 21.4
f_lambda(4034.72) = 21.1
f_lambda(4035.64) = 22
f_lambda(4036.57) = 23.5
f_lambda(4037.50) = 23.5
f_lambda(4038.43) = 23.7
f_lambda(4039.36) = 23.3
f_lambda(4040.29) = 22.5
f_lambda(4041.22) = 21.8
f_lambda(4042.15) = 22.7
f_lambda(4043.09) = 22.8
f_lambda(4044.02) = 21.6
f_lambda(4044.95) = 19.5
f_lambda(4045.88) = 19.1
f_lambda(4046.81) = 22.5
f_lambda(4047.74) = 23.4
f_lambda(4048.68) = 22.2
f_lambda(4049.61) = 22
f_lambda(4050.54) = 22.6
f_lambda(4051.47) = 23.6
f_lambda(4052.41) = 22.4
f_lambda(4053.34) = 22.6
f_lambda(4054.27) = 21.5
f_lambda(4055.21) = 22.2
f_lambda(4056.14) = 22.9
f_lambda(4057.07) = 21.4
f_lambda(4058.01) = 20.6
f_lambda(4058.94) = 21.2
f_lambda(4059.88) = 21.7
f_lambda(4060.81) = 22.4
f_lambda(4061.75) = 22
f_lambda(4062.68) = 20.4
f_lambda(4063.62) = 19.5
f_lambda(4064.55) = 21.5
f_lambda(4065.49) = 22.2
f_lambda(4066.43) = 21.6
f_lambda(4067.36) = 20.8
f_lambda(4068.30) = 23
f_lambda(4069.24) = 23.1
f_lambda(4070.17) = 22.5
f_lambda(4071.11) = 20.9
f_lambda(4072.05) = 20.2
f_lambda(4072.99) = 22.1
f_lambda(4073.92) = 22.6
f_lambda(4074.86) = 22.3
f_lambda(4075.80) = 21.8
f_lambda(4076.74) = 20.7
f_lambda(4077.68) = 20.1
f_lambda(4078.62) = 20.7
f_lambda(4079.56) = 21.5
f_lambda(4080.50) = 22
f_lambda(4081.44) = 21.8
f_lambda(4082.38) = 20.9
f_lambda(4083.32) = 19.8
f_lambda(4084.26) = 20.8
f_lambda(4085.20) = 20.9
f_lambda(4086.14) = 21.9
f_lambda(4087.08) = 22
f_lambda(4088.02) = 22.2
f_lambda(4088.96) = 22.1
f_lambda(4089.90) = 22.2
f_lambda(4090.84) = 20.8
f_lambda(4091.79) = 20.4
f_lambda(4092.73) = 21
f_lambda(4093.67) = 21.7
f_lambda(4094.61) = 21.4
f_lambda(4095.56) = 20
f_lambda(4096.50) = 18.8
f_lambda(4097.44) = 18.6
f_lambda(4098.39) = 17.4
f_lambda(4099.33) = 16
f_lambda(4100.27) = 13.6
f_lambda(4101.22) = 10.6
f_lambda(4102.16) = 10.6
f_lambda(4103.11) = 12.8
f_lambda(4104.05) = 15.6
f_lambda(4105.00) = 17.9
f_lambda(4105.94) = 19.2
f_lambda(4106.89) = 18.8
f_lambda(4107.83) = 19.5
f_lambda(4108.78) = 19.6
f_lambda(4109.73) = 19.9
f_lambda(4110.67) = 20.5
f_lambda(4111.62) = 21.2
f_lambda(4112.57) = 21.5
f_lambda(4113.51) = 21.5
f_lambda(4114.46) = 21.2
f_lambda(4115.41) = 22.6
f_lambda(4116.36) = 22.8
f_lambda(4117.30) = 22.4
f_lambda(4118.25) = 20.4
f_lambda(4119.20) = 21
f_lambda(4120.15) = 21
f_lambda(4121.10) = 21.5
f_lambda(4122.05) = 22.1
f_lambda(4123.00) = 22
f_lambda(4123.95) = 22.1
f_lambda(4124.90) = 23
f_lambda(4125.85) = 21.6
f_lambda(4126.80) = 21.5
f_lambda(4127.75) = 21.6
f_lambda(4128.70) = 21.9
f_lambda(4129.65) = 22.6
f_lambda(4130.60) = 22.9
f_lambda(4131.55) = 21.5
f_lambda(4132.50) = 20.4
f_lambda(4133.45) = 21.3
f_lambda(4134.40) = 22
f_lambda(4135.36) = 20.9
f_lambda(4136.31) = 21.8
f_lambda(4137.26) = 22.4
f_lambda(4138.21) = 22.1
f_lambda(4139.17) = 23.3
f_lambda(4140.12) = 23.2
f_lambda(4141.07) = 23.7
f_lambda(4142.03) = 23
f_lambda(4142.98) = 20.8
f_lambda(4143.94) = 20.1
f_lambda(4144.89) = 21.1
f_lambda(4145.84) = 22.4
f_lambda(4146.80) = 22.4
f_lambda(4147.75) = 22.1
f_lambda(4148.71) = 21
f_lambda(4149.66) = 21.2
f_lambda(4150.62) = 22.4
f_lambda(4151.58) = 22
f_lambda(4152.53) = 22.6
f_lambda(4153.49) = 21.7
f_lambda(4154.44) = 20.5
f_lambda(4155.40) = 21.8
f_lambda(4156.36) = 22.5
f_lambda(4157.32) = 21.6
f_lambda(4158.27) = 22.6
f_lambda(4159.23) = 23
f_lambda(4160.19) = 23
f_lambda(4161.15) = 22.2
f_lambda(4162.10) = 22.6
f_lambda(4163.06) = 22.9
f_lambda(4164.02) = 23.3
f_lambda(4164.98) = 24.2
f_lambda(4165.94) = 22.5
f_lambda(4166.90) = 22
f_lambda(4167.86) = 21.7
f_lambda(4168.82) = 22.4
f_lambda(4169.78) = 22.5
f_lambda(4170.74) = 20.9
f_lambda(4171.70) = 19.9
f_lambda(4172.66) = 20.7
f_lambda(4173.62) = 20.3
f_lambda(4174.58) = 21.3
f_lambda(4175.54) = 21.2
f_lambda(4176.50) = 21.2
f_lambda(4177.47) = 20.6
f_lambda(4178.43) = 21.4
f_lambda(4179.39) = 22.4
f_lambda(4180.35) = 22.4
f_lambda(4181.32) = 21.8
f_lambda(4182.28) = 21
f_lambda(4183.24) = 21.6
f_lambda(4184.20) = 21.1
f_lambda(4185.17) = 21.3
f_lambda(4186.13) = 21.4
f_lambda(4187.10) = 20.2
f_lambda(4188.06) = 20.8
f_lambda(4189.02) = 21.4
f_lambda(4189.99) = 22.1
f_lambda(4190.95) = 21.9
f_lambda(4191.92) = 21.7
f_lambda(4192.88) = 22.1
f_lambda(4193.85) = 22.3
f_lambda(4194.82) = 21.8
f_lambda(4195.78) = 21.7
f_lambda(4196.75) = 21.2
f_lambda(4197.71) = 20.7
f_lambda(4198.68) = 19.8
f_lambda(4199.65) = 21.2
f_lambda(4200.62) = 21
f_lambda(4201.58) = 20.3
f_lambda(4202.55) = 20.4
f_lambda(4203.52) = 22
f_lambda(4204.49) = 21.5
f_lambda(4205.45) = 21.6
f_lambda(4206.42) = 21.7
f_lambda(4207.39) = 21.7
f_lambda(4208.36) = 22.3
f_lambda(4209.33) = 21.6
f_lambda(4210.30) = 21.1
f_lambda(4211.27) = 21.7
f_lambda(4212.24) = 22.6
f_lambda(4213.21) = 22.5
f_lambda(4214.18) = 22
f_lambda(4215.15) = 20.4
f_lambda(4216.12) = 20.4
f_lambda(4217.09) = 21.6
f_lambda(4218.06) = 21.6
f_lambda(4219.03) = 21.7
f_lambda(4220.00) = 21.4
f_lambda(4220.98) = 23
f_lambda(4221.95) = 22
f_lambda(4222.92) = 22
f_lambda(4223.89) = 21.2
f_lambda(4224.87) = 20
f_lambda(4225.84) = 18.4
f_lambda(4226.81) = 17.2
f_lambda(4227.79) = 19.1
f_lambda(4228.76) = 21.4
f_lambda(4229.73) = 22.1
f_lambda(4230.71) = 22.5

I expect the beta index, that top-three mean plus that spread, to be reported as 22.6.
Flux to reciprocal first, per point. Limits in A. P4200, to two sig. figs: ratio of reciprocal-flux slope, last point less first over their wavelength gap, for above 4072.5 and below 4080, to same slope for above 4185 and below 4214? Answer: -2.2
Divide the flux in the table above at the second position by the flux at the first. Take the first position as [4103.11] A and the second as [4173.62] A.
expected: 1.59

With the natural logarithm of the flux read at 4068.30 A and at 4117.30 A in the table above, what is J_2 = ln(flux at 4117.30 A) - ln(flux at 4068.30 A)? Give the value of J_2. -0.03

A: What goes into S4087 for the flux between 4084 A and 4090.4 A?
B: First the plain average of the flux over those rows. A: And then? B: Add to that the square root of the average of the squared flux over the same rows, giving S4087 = 43.5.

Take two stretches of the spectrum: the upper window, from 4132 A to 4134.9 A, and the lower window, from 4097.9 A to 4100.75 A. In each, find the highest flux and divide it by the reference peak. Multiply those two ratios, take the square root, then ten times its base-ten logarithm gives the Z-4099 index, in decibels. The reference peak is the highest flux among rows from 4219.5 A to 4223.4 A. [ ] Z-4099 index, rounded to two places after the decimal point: -0.70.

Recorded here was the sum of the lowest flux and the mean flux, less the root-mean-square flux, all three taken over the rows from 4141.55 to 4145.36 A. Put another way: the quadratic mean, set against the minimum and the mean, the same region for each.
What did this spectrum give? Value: 20.07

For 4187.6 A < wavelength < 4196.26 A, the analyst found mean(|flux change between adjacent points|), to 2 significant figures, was 0.36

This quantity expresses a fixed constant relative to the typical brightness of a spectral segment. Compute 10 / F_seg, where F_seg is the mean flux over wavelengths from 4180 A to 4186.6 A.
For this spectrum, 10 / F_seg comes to 0.465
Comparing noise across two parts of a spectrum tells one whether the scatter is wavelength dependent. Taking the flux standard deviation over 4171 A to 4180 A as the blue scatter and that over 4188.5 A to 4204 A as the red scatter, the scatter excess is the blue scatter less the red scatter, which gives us 0.0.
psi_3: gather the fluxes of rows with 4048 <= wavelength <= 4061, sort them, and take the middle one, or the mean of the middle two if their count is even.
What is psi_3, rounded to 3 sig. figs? 22.2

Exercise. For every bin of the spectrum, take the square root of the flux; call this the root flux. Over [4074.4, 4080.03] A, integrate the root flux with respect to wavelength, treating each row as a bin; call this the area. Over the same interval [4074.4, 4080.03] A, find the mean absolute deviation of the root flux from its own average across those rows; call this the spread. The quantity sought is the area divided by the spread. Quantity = 349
